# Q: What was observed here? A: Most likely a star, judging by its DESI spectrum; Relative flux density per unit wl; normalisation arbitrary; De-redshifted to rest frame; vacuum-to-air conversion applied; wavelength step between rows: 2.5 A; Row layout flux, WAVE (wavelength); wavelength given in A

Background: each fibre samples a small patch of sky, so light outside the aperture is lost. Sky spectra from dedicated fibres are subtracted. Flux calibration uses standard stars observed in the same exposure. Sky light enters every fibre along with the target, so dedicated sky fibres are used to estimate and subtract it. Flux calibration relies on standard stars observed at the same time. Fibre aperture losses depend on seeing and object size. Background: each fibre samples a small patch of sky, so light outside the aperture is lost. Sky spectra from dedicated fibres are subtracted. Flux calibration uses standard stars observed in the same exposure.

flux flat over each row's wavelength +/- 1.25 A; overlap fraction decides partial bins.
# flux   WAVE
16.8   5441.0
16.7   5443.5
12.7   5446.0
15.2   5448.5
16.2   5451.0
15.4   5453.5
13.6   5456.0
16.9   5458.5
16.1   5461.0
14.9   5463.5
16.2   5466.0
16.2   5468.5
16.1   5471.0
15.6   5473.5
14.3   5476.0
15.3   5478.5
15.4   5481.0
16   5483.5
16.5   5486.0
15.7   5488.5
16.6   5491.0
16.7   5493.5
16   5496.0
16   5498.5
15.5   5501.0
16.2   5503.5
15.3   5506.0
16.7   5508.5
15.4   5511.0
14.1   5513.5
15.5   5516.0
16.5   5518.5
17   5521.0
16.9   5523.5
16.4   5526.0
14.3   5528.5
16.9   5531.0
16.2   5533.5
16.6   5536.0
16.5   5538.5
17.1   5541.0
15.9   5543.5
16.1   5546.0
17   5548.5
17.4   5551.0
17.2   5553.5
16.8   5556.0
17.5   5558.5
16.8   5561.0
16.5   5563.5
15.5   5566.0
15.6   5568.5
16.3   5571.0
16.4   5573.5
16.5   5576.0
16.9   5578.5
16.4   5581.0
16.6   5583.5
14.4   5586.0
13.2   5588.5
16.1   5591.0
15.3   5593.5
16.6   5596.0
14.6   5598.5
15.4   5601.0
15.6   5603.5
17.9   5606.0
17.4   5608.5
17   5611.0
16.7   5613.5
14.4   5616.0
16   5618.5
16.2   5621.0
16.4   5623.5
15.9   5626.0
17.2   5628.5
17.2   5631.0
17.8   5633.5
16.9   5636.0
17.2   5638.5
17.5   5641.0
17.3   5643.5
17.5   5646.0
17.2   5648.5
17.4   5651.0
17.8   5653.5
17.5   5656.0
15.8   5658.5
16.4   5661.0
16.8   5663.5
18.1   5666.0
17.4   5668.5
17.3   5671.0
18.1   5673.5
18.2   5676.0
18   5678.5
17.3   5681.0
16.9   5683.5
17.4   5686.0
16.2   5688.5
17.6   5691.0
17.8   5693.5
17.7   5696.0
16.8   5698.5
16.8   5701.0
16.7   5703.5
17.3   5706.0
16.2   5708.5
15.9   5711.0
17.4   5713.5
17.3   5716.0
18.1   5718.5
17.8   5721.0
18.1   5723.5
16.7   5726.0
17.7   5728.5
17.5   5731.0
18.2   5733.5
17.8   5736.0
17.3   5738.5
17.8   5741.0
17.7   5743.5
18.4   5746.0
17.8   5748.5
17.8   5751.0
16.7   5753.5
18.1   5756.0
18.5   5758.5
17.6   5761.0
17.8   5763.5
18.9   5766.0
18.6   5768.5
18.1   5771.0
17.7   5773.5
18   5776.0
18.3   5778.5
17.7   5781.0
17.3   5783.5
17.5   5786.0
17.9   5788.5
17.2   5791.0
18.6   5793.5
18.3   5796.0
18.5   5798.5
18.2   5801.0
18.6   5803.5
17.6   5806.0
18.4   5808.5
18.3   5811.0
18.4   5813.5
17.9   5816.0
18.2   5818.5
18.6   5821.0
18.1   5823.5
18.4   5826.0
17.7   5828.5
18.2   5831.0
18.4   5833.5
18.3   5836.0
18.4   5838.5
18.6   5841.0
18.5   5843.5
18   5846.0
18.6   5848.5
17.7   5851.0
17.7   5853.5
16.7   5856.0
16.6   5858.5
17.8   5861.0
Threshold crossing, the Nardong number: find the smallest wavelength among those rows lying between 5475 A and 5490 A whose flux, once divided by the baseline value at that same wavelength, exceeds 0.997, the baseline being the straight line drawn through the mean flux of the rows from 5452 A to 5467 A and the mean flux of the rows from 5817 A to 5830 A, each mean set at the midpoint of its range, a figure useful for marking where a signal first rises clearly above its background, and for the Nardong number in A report 5483.5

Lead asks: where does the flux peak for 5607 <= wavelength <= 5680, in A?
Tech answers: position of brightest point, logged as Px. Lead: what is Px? 5676.0 A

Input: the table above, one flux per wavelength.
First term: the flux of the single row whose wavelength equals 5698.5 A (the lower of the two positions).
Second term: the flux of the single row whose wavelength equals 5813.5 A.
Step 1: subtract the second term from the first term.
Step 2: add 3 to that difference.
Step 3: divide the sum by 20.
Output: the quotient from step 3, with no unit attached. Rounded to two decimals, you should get 0.07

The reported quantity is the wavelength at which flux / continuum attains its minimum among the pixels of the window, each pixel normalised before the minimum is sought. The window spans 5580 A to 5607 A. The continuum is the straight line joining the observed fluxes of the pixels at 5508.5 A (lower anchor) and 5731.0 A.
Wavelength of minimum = 5588.5 A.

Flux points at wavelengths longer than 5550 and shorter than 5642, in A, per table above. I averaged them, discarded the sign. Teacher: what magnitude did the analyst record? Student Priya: 16.4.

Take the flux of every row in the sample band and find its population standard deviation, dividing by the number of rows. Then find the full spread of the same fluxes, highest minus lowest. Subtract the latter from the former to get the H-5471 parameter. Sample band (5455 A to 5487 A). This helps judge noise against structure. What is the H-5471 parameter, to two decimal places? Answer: -2.41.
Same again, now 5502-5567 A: -2.55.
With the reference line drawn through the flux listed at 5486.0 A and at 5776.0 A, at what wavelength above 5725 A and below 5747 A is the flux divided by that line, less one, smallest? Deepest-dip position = 5726.0 A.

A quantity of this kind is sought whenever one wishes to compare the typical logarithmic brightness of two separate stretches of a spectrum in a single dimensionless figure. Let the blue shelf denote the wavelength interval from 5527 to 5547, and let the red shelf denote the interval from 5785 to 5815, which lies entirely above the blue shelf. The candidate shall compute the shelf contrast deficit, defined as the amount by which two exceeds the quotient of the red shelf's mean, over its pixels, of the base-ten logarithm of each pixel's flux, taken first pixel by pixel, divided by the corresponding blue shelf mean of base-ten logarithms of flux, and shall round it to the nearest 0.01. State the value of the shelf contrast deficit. 0.96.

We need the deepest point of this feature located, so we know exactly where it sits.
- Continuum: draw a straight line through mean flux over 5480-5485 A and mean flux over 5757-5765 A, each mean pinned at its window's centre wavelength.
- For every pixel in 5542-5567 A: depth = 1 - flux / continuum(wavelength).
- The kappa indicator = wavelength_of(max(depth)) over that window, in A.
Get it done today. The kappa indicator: 5566.0 A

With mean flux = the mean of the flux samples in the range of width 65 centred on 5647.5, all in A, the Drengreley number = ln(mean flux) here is 2.84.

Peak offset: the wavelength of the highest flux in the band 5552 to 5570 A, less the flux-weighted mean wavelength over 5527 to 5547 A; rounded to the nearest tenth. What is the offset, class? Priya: 21.2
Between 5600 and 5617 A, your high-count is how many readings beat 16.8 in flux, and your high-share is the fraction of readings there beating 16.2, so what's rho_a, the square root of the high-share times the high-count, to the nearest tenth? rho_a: 1.3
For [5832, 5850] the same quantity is 2.6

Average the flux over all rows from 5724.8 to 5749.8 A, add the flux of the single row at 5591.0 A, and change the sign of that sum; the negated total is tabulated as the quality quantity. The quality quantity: -33.8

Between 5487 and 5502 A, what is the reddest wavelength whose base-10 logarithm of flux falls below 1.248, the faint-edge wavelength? 5501.0 A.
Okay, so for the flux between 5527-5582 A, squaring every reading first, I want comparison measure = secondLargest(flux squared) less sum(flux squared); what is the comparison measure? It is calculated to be -5678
